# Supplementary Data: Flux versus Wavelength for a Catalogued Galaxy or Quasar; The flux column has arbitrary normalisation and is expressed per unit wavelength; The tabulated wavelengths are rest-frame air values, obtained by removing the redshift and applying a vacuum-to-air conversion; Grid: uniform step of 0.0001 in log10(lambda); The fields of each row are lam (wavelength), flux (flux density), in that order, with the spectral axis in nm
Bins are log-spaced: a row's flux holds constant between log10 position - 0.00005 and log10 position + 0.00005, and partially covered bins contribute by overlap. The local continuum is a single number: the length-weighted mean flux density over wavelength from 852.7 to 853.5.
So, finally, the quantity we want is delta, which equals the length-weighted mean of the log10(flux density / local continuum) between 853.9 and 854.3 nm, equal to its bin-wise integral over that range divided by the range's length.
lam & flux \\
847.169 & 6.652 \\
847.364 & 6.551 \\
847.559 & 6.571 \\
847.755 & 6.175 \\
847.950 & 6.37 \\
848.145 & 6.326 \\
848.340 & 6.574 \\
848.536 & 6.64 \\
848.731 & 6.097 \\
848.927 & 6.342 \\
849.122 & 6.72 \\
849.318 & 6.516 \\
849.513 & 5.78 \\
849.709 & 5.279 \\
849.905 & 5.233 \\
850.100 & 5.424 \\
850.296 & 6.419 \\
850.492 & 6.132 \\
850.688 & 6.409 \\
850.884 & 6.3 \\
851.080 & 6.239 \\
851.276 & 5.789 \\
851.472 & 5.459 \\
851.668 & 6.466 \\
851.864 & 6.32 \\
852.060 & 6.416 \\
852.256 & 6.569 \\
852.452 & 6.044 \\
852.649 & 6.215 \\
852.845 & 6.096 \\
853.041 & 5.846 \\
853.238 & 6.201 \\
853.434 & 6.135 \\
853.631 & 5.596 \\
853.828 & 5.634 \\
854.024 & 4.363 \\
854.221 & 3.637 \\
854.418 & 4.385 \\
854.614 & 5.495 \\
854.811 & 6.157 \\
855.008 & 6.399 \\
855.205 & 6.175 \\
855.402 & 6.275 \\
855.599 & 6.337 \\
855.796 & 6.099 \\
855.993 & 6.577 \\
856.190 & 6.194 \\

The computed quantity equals -0.172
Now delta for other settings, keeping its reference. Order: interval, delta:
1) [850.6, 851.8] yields 0.002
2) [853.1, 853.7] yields -0.007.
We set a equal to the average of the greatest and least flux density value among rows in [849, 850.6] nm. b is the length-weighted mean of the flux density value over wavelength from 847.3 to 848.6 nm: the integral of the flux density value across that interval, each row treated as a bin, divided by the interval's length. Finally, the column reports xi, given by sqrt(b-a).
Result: 0.69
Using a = 5.98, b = 6.45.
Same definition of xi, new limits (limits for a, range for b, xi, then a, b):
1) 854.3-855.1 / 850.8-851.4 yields 0.83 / 5.39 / 6.08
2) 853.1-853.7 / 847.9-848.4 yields 0.73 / 5.90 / 6.42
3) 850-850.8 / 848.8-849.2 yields 0.75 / 5.92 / 6.49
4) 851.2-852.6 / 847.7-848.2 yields 0.54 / 6.01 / 6.30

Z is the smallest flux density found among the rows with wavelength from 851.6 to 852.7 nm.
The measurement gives 6.044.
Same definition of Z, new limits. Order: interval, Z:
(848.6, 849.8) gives 5.279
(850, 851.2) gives 5.424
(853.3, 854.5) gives 3.637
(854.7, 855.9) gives 6.099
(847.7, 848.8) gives 6.097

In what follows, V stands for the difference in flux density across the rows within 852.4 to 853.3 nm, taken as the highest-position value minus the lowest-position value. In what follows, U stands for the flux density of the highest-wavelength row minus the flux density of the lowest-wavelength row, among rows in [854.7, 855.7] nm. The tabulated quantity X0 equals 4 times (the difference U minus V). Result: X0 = 0.1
